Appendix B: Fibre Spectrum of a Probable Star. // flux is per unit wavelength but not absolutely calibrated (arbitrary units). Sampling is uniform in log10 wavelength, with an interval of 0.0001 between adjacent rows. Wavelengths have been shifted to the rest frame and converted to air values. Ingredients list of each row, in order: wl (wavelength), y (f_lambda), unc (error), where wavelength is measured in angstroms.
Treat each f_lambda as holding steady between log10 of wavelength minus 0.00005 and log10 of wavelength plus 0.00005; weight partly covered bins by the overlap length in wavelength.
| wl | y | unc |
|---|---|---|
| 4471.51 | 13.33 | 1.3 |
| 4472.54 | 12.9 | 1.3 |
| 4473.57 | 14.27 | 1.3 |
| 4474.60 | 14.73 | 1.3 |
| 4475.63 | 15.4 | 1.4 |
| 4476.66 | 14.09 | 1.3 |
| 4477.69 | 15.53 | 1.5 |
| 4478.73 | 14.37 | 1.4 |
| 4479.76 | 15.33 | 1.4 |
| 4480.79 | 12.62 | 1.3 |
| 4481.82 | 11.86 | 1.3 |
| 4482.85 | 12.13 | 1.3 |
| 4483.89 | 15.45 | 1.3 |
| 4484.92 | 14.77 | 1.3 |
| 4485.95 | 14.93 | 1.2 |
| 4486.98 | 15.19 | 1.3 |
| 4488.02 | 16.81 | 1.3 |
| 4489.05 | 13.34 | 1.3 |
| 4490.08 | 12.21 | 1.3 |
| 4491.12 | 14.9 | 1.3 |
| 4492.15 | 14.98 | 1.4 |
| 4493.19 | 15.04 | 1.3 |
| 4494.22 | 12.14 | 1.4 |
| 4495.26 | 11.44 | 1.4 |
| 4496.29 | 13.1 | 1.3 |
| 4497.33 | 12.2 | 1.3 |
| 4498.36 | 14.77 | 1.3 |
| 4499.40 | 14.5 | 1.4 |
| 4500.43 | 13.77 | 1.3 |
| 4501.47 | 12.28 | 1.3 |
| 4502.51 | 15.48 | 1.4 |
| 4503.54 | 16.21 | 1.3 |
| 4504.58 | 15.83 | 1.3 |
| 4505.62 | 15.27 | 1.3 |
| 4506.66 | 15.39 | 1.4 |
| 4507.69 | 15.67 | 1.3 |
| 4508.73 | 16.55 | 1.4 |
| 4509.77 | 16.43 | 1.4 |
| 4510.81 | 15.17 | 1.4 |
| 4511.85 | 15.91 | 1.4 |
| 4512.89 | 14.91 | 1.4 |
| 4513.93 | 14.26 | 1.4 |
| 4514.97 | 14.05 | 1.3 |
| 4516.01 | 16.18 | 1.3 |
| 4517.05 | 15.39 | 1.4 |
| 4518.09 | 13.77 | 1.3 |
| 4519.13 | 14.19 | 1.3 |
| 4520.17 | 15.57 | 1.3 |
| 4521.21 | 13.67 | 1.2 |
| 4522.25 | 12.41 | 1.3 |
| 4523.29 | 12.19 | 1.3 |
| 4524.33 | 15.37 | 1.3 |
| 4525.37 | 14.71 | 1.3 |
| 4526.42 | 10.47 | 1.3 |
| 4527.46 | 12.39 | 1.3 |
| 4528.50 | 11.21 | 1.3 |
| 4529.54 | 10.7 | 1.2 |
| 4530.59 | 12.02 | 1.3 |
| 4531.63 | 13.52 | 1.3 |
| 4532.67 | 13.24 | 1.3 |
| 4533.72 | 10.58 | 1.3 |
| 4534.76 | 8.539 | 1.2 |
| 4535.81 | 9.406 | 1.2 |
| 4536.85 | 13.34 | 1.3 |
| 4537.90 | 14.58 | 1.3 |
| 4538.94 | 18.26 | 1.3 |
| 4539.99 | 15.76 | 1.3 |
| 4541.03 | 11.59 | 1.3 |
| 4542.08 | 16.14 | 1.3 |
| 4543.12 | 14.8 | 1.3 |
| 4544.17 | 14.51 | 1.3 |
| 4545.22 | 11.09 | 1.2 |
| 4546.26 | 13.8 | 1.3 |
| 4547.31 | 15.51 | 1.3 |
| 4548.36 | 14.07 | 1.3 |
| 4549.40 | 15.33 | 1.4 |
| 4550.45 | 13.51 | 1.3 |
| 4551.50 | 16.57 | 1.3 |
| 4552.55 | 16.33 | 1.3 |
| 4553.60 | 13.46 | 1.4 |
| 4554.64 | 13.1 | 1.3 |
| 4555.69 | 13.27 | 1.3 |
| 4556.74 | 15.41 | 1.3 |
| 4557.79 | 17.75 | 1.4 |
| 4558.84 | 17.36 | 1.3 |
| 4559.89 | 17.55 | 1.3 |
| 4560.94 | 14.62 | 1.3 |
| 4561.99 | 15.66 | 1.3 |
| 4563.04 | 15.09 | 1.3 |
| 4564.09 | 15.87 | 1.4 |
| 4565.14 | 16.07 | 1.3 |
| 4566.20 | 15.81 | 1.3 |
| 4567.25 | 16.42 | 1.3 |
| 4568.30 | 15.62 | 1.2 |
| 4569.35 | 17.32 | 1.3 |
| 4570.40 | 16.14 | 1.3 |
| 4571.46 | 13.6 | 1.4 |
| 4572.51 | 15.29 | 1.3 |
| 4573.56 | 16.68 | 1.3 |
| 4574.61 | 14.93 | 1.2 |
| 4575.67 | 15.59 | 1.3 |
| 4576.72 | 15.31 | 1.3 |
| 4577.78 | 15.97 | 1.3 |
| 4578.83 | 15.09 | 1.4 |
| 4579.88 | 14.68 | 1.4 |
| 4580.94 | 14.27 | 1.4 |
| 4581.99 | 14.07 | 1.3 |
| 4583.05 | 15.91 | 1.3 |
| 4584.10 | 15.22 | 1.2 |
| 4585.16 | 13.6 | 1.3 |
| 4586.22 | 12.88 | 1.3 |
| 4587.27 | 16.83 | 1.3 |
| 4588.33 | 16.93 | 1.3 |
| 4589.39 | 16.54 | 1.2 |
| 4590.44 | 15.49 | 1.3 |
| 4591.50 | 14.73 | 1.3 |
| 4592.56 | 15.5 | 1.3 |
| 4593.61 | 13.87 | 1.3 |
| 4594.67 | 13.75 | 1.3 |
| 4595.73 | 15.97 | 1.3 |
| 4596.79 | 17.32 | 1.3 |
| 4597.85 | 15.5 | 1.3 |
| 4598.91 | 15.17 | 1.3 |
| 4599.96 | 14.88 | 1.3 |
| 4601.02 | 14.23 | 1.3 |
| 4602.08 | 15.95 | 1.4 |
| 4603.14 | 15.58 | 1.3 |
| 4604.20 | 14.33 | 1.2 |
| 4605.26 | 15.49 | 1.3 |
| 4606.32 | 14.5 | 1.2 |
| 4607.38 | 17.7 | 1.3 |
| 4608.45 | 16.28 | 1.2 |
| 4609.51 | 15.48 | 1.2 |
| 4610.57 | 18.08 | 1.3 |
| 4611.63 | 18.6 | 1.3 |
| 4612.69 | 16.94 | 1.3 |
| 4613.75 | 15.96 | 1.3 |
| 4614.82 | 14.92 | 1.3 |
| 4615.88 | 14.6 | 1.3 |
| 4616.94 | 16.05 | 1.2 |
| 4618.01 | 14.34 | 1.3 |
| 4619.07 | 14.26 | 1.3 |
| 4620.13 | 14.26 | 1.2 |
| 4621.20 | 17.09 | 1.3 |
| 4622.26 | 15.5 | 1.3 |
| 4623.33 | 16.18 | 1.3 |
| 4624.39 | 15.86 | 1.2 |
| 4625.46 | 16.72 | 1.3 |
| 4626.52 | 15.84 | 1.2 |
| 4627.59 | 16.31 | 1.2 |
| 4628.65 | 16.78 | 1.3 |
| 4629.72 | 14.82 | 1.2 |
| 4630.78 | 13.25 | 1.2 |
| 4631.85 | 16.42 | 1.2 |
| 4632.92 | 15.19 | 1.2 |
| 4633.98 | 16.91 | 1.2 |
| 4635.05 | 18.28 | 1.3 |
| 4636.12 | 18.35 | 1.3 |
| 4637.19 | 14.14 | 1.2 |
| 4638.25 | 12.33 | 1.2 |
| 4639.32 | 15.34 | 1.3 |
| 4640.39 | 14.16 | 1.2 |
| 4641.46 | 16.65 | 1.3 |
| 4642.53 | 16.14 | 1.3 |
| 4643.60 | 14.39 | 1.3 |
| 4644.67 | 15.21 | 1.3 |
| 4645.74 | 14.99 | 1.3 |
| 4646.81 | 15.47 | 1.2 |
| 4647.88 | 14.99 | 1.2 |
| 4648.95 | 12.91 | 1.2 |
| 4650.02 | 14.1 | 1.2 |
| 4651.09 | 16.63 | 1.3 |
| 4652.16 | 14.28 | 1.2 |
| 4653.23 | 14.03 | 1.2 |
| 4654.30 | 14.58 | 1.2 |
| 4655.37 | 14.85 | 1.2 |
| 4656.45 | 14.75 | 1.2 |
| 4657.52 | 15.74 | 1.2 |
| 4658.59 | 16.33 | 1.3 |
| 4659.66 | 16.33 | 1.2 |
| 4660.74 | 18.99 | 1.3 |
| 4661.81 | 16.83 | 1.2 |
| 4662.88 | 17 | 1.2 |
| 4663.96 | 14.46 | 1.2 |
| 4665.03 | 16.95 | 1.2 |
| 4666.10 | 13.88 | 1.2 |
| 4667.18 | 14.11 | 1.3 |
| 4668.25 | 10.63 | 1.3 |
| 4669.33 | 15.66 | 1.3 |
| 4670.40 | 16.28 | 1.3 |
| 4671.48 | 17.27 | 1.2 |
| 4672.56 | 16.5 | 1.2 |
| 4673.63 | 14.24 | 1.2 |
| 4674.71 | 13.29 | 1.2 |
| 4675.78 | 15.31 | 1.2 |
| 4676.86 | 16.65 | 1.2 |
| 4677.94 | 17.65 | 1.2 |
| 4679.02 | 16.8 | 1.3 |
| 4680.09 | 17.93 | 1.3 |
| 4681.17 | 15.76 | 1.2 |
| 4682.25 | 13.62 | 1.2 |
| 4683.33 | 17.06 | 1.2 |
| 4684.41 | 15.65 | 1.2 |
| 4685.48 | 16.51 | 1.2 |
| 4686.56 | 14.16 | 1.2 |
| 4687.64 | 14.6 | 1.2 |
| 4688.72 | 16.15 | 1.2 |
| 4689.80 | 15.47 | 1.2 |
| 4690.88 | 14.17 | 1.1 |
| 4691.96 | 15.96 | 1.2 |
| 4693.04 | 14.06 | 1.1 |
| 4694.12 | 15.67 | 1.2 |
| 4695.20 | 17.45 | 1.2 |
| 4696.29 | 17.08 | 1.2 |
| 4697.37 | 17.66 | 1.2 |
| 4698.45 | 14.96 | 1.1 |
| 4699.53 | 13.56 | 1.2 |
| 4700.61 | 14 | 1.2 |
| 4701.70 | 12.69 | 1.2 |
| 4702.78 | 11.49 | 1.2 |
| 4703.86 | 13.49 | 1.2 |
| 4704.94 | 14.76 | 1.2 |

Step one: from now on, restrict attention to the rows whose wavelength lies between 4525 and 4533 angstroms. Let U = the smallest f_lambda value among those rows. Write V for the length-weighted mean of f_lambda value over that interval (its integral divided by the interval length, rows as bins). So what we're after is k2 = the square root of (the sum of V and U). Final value 4.8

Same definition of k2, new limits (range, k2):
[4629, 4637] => 5.4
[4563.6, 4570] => 5.6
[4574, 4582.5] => 5.4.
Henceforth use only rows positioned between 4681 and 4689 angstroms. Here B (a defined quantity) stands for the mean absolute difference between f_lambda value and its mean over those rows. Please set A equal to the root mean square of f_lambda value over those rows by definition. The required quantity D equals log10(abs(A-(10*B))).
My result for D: 0.75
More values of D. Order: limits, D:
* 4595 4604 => 0.97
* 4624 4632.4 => 0.86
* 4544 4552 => 0.41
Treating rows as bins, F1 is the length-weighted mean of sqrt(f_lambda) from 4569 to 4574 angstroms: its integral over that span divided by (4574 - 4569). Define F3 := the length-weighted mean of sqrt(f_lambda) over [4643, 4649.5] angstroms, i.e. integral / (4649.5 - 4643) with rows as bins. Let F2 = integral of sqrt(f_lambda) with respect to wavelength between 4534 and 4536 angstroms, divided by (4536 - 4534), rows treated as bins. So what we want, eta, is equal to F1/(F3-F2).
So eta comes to 5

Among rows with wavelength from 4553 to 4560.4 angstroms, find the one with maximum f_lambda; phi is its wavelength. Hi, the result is 4557.79 angstroms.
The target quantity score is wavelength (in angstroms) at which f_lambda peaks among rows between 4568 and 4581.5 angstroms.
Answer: 4569.35 angstroms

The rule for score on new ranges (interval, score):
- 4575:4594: 4588.33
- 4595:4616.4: 4611.63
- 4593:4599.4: 4596.79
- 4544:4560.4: 4557.79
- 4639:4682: 4660.74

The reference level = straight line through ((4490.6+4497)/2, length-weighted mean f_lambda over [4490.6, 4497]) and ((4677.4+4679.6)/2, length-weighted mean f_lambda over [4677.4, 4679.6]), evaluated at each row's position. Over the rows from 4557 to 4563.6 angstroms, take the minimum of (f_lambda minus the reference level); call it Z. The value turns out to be -0.3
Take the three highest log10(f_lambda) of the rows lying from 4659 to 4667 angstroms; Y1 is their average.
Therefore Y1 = 1.25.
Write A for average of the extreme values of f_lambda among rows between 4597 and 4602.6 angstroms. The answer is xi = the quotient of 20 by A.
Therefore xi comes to 1.33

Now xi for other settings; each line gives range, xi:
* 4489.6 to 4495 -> 1.47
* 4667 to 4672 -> 1.43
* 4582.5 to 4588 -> 1.35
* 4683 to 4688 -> 1.28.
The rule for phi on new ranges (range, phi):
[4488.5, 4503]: 4502.51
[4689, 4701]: 4697.37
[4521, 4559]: 4538.94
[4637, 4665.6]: 4660.74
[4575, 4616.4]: 4611.63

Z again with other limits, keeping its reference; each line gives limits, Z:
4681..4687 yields -3.7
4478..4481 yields -0.7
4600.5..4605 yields -1.5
